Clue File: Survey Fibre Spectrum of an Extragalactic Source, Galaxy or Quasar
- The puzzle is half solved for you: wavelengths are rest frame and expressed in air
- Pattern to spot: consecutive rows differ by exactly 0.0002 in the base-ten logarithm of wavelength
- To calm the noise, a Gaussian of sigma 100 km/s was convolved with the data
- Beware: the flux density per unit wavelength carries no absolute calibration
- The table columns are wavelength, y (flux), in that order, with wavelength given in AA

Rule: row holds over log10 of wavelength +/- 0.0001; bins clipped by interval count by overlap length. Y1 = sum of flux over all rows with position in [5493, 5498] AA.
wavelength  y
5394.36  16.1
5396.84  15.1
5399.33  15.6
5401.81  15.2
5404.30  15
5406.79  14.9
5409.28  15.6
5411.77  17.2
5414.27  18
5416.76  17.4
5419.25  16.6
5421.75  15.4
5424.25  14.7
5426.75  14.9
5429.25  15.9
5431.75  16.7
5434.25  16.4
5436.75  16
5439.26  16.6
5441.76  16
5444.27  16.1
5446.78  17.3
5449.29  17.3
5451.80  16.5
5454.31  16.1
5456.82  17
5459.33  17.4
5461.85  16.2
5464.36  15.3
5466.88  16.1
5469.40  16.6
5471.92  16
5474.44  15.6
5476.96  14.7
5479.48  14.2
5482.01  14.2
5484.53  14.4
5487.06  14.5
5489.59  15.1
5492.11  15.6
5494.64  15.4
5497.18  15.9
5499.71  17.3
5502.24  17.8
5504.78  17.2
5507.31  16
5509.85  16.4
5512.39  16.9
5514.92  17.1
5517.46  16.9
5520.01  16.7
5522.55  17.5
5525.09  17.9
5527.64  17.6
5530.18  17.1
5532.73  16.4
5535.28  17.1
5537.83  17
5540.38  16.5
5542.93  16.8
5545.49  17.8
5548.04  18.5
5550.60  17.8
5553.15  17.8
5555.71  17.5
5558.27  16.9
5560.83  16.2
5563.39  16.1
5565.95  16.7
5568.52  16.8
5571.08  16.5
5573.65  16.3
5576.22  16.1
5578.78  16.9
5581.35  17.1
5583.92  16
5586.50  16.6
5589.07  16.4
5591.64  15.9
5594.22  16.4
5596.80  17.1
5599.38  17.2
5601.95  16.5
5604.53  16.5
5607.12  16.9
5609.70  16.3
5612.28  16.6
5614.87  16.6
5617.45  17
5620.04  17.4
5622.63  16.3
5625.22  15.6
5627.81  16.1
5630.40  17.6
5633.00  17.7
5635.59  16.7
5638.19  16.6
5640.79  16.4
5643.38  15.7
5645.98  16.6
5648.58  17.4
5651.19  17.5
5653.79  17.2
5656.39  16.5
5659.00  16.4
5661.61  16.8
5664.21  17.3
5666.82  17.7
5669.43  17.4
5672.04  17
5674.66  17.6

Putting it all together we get 31.3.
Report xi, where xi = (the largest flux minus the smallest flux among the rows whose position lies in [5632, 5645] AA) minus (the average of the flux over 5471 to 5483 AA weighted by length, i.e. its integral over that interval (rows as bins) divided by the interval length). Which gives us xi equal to -12.9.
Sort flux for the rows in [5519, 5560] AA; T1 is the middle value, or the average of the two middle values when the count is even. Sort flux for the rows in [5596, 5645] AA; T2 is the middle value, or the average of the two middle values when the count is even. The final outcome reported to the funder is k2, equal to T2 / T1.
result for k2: 0.96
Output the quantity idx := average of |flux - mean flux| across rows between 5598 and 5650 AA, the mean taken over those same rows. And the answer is 0.44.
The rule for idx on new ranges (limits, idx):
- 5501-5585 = 0.50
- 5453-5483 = 0.82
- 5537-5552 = 0.63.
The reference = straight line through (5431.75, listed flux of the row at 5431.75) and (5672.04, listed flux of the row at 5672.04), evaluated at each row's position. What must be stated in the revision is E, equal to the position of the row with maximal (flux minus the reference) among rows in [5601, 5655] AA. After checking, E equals 5633.00 AA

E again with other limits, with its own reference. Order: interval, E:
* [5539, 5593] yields 5548.04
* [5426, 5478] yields 5459.33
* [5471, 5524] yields 5502.24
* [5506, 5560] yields 5548.04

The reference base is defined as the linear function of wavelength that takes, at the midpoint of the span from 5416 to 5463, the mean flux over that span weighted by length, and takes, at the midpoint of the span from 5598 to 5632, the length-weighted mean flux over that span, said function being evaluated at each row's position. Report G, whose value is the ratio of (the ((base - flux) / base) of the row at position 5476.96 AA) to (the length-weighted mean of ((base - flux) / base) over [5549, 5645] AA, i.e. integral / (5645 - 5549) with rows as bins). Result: -44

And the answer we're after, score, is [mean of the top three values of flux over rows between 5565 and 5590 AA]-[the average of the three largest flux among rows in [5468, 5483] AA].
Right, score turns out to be 0.9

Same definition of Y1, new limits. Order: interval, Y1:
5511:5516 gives 34.0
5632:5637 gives 34.4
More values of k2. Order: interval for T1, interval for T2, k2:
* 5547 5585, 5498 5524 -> 1.01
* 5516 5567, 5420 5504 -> 0.94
